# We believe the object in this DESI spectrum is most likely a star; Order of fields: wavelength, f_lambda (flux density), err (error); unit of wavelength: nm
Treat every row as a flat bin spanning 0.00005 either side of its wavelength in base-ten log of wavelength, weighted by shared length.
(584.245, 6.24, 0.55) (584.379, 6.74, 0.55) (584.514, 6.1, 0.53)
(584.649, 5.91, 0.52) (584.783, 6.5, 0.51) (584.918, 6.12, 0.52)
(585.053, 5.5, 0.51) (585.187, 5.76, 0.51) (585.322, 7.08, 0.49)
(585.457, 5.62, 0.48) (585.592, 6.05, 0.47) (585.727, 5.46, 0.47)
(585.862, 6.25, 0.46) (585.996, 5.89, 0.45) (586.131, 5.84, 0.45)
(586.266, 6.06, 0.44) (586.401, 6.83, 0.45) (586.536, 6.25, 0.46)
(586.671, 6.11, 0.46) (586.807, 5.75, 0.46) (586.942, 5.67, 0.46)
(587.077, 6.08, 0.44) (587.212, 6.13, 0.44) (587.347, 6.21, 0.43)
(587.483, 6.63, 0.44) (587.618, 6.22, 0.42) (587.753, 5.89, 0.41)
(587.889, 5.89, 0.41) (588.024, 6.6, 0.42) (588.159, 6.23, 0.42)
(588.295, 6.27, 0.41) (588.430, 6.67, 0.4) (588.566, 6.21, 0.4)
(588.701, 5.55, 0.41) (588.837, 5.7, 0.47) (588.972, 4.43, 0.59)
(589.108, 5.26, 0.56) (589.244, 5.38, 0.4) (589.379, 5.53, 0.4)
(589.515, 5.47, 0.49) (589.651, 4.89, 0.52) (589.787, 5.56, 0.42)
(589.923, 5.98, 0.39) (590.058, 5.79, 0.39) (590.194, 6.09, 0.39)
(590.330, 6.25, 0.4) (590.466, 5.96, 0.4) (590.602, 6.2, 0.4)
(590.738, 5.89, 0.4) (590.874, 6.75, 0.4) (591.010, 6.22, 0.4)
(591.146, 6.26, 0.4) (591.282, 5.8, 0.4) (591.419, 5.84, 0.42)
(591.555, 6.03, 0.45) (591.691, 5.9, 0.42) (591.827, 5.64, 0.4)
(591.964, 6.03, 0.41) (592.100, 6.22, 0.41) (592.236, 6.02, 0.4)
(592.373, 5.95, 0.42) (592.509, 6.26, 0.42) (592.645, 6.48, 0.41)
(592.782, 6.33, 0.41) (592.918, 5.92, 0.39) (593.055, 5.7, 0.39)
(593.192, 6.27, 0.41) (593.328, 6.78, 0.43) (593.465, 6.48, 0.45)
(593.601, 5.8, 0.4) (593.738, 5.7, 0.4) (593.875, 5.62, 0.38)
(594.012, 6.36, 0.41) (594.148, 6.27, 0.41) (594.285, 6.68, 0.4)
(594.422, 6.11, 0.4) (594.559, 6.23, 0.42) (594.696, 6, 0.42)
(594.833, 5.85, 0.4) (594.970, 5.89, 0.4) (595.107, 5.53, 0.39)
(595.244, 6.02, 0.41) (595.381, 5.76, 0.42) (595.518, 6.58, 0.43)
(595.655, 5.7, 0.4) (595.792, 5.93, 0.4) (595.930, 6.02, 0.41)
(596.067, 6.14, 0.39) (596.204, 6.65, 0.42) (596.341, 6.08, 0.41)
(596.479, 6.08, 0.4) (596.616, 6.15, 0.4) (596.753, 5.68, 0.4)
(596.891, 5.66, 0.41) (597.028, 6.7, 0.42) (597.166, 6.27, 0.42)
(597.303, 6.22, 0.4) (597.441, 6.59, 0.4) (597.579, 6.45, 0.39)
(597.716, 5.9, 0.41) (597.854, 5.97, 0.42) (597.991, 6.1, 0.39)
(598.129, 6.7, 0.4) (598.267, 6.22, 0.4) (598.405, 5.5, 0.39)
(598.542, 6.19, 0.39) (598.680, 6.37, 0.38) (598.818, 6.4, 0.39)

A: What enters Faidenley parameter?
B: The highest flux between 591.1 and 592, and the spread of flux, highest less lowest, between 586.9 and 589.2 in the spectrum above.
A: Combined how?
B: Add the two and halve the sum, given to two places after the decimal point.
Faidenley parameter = 4.25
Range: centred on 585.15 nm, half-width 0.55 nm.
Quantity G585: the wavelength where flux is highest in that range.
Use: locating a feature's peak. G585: 585.322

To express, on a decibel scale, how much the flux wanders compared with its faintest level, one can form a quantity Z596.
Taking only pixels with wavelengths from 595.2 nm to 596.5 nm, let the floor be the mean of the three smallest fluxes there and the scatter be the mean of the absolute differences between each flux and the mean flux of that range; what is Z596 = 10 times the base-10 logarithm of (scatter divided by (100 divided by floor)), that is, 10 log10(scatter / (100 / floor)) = -19.0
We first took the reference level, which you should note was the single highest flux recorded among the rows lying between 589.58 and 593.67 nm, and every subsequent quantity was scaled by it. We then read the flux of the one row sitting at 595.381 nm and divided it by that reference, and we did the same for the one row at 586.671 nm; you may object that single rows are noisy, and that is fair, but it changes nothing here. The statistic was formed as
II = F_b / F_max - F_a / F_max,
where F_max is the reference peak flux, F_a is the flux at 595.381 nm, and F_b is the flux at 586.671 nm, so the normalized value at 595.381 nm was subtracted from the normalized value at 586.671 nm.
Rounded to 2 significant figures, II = 0.052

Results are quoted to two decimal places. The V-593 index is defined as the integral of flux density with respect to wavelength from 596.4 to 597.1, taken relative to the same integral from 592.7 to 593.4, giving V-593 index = 0.98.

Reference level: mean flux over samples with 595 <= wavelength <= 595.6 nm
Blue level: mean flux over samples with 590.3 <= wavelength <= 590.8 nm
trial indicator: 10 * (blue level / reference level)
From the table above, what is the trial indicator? 10.2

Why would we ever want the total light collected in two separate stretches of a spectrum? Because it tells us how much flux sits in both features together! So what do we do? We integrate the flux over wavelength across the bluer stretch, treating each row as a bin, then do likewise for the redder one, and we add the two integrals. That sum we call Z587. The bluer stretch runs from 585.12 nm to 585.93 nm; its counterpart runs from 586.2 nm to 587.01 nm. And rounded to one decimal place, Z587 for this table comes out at 9.8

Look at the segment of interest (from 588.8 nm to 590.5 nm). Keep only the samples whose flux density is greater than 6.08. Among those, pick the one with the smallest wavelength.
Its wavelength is 590.194 nm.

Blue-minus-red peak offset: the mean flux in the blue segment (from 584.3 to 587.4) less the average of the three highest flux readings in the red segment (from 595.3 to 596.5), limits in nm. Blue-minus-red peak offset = -0.37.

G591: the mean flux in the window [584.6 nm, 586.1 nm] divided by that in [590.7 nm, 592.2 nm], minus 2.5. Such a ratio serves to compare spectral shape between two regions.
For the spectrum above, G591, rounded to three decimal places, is -1.507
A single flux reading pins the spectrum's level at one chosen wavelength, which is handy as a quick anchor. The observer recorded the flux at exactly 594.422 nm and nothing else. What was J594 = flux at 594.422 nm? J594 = 6.11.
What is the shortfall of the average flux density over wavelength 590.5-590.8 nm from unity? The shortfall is -5.04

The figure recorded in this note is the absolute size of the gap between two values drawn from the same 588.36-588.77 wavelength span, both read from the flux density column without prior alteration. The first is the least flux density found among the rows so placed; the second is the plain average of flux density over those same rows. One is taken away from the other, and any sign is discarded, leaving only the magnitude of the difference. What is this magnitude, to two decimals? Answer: 0.59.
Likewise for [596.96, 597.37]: 0.18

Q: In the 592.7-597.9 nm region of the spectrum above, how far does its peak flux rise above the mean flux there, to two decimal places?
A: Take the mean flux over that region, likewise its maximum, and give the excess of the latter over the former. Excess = 0.67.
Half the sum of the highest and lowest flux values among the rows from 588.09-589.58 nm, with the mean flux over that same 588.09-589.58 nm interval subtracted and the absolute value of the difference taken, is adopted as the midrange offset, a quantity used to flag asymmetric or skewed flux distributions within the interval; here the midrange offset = 0.15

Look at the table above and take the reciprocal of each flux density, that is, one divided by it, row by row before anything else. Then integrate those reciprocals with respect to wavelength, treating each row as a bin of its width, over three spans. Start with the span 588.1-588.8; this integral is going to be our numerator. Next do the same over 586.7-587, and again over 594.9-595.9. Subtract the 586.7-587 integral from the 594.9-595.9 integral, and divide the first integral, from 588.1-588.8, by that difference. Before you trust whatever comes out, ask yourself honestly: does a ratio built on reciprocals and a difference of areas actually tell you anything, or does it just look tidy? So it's 1.0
